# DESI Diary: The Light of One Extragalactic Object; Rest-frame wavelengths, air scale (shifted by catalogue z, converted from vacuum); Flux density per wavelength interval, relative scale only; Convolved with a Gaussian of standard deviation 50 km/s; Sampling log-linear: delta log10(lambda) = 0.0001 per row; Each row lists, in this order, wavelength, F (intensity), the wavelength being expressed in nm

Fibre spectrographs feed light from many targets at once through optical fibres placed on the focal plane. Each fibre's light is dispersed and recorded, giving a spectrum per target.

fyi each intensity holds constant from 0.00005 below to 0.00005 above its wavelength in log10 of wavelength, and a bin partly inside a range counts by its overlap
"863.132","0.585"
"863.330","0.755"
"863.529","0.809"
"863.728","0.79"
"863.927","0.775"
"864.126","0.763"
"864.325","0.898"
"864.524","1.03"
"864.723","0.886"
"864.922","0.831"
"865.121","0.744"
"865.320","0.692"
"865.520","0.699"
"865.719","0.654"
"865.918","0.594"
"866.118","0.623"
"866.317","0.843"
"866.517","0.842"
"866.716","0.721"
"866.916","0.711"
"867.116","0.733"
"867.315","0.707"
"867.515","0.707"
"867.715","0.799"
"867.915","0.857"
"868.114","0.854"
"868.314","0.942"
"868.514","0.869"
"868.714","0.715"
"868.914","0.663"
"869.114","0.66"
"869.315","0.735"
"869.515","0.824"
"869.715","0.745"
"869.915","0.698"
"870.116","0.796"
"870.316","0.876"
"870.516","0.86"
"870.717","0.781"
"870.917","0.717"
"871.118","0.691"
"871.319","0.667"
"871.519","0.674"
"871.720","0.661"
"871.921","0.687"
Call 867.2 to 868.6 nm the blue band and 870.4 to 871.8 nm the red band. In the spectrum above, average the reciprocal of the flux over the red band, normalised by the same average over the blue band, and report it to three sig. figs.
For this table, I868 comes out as 1.13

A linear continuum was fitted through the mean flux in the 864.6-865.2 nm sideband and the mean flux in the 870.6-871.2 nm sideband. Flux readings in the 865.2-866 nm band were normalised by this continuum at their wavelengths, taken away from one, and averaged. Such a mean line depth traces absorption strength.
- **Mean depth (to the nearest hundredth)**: 0.19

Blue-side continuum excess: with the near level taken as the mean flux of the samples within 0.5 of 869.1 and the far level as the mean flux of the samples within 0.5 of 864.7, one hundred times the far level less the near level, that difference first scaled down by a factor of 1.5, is 11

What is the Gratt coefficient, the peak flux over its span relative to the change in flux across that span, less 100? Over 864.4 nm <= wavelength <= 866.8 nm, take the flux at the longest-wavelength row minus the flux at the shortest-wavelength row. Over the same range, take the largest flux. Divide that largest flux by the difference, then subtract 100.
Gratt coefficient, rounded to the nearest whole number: -103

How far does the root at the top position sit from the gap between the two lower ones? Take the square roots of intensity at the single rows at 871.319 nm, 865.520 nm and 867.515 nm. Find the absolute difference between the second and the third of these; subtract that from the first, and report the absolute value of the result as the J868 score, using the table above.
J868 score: 0.81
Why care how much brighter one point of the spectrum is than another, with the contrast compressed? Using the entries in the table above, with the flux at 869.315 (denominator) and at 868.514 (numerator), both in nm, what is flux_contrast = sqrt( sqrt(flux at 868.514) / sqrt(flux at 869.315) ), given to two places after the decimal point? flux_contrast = 1.04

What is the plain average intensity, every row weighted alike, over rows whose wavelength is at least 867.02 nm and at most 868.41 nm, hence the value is 0.800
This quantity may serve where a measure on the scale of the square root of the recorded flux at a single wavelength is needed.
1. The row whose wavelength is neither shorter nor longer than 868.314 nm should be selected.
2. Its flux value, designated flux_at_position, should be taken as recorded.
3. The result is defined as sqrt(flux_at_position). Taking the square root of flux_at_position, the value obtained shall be 0.971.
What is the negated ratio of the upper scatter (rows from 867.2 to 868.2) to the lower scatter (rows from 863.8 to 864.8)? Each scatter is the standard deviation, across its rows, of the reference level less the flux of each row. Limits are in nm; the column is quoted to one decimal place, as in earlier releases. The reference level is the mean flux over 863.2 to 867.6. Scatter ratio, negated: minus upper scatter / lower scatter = -0.7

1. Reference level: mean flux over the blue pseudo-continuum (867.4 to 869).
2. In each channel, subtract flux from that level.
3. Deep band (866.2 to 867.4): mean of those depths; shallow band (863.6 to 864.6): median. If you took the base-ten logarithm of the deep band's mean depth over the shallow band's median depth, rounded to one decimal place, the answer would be 0.6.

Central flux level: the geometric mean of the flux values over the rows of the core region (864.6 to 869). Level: 0.753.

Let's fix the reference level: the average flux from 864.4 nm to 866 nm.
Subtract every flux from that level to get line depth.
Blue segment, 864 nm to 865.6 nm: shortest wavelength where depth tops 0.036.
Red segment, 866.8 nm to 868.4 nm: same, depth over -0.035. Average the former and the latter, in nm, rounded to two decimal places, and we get 866.12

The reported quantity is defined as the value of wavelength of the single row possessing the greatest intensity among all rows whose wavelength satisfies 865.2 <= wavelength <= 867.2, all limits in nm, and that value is 866.317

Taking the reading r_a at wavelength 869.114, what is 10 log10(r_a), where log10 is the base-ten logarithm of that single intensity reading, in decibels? -1.80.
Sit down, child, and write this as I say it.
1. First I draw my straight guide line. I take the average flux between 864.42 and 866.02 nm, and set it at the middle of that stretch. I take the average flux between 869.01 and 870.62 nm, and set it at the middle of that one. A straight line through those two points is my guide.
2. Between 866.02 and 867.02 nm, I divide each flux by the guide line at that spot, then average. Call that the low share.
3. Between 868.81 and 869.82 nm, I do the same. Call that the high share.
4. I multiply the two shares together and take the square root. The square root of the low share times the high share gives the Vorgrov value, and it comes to 0.96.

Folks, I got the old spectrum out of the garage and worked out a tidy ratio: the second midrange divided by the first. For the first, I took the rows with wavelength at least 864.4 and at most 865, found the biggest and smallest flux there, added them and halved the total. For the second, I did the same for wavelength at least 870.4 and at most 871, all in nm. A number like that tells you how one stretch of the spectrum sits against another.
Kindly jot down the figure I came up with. 0.85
